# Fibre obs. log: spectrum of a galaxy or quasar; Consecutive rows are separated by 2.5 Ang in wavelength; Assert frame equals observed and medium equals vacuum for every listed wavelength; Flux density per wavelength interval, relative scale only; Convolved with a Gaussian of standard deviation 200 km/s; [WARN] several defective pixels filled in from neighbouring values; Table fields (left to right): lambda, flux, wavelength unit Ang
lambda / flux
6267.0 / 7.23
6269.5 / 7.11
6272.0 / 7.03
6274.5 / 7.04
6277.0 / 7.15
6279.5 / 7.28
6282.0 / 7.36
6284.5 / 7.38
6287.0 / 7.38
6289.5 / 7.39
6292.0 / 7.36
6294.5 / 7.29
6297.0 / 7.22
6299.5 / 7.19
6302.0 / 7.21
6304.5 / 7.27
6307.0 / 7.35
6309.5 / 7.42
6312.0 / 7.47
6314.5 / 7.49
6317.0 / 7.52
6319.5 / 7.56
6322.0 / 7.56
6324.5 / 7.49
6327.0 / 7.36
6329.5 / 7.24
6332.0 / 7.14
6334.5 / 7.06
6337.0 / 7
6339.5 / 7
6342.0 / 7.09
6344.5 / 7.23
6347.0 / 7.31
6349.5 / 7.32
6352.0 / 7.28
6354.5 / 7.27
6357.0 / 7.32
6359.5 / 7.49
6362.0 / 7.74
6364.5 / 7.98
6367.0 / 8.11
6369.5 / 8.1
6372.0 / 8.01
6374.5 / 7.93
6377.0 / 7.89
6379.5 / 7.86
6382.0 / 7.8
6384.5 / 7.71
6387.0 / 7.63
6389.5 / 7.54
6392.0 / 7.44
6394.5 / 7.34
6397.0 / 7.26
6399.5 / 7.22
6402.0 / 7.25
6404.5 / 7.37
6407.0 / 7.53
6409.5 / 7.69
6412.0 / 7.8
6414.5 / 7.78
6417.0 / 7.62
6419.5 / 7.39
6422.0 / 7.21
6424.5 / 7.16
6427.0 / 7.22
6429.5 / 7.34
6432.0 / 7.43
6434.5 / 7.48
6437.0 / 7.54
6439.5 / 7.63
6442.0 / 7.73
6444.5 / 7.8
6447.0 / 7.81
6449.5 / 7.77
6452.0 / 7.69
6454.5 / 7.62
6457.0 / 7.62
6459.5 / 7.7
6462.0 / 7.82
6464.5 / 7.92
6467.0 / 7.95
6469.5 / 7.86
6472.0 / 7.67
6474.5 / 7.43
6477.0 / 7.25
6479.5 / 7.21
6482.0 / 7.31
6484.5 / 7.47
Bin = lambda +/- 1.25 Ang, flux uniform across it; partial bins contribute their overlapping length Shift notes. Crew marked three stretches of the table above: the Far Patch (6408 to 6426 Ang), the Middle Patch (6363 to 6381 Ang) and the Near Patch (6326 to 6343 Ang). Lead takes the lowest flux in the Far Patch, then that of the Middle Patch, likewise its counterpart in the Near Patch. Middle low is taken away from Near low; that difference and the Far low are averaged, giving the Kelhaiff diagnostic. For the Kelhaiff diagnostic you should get 3.15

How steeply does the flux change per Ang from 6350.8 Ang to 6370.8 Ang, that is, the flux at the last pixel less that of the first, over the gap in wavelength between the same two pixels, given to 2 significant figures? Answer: 0.047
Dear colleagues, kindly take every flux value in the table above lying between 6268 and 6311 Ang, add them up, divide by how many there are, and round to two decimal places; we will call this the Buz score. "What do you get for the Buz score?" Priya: 7.26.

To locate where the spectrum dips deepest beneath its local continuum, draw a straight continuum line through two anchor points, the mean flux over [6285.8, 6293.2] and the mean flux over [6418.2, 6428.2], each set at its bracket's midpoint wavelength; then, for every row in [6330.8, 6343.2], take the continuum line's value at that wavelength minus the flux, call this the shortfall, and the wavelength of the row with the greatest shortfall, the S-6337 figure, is 6337.0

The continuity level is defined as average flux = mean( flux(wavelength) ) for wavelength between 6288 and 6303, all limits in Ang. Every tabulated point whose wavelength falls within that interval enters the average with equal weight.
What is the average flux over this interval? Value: 7.28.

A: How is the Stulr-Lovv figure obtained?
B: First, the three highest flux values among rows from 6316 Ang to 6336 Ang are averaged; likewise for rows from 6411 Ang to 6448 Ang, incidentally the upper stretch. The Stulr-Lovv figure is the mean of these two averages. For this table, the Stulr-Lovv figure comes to 7.7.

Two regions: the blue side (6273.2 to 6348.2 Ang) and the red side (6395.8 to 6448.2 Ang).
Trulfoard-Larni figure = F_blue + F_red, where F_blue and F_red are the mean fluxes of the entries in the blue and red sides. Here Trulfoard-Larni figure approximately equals 14.8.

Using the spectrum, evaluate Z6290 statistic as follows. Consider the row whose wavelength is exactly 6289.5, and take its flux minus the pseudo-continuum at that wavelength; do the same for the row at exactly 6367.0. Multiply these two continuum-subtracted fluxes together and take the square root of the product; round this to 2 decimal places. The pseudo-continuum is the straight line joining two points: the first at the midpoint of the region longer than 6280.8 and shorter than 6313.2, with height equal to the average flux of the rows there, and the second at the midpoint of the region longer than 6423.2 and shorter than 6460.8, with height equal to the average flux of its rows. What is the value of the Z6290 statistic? 0.22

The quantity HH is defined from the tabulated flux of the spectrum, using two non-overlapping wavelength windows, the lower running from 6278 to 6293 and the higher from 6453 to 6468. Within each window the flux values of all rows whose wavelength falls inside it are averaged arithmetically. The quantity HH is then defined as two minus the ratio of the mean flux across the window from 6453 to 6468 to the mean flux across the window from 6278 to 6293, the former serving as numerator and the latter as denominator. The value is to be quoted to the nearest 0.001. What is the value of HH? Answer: 0.944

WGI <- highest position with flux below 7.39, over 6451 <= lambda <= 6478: 6477.0 Ang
